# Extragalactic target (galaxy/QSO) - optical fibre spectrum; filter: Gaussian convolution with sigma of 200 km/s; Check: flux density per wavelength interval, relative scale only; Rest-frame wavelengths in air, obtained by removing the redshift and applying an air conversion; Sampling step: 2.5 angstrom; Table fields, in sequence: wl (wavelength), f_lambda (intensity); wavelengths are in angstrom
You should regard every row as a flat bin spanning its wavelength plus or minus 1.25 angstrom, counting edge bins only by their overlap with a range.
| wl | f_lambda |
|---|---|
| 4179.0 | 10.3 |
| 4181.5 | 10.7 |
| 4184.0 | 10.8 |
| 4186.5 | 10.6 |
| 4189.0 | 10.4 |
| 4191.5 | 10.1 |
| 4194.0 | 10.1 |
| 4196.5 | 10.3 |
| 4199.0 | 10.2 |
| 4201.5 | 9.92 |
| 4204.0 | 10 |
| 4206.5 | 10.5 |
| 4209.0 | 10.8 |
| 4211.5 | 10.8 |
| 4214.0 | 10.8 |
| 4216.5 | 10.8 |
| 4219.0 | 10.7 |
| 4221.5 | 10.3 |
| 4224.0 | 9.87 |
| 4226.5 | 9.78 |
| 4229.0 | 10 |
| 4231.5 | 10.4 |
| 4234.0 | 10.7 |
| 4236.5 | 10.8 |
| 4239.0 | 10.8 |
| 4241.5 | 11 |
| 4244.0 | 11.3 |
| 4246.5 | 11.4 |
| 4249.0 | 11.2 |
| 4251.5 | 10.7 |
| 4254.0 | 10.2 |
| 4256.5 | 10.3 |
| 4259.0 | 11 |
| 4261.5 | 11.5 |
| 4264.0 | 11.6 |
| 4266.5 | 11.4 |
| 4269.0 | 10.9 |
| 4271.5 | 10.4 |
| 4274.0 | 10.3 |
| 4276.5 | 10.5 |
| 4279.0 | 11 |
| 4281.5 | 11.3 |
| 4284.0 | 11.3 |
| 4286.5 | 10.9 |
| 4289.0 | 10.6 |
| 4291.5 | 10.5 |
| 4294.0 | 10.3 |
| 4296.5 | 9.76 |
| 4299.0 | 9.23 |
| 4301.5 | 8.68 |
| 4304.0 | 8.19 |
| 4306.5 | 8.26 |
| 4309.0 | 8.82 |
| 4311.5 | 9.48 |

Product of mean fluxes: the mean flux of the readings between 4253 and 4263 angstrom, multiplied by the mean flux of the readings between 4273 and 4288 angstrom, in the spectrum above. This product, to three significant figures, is 117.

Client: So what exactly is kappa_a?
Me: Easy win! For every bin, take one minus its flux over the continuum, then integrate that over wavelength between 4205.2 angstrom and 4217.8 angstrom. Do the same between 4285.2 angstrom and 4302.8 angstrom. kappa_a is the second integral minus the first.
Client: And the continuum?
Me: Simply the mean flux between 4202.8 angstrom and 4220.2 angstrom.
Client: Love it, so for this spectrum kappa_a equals 1.2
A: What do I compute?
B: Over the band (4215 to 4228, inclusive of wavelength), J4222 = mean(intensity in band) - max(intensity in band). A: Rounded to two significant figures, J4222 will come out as -0.51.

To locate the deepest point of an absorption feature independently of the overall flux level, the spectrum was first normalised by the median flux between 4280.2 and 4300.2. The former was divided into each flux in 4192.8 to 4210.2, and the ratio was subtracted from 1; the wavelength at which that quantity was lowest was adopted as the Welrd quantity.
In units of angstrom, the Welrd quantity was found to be 4209.0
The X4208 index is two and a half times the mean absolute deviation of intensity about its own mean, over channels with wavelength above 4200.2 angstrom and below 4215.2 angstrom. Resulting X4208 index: 0.85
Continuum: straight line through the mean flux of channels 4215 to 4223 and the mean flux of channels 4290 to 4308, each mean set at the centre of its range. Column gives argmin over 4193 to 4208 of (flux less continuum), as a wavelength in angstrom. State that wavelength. 4201.5 angstrom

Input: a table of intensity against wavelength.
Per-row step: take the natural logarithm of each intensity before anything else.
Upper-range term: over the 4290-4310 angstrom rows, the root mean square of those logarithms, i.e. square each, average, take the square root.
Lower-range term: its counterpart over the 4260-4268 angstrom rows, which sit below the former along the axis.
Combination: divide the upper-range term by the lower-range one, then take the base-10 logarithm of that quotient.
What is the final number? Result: -0.042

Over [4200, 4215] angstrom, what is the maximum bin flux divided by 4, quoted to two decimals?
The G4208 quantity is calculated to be 2.70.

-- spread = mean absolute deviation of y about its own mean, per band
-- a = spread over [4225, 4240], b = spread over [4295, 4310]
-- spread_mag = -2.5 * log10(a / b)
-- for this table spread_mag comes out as 0.3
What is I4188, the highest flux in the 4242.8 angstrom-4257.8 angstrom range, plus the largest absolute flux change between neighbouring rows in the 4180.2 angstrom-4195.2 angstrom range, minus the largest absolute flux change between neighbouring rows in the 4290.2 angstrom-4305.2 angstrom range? 11.15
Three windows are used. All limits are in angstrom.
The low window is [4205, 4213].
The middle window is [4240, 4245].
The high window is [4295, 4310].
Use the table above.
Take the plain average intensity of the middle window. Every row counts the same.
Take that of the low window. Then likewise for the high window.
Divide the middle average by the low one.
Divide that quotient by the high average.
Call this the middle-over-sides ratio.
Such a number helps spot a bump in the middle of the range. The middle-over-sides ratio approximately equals 0.118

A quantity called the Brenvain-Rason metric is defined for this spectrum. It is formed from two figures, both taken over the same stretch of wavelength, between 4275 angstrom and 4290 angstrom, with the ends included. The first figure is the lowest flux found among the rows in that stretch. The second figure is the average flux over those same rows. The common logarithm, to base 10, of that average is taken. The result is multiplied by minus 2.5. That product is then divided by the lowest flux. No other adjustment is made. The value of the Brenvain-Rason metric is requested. -0.247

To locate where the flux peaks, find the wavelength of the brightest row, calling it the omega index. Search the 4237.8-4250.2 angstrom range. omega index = 4246.5 angstrom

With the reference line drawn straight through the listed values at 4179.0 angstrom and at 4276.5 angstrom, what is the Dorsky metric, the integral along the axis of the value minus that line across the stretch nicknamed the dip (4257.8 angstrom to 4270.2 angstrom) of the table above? 10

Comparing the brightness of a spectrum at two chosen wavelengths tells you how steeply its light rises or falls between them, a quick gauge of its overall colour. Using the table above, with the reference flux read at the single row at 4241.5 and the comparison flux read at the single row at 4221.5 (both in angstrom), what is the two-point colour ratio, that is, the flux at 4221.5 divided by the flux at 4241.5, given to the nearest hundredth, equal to 0.94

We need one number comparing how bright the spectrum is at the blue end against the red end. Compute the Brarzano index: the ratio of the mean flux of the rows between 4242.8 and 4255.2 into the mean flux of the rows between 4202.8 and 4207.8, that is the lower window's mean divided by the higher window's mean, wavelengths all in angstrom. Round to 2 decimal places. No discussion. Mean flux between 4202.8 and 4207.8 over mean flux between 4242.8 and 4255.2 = 0.94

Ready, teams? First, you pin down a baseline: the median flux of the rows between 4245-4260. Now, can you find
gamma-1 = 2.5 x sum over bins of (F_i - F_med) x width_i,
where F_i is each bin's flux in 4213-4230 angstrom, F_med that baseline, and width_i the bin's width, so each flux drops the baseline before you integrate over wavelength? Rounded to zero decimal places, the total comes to -23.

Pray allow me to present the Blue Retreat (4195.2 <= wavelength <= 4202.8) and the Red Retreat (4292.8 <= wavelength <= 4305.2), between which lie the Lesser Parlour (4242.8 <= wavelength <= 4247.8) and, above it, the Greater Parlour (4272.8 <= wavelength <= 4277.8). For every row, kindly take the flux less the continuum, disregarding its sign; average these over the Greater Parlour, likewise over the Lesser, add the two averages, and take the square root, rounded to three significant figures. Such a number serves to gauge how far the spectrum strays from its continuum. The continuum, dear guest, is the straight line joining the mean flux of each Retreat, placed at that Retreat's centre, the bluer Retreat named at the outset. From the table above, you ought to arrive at 1.61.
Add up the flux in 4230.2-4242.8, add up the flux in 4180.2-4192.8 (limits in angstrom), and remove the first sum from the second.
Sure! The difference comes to -1.1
